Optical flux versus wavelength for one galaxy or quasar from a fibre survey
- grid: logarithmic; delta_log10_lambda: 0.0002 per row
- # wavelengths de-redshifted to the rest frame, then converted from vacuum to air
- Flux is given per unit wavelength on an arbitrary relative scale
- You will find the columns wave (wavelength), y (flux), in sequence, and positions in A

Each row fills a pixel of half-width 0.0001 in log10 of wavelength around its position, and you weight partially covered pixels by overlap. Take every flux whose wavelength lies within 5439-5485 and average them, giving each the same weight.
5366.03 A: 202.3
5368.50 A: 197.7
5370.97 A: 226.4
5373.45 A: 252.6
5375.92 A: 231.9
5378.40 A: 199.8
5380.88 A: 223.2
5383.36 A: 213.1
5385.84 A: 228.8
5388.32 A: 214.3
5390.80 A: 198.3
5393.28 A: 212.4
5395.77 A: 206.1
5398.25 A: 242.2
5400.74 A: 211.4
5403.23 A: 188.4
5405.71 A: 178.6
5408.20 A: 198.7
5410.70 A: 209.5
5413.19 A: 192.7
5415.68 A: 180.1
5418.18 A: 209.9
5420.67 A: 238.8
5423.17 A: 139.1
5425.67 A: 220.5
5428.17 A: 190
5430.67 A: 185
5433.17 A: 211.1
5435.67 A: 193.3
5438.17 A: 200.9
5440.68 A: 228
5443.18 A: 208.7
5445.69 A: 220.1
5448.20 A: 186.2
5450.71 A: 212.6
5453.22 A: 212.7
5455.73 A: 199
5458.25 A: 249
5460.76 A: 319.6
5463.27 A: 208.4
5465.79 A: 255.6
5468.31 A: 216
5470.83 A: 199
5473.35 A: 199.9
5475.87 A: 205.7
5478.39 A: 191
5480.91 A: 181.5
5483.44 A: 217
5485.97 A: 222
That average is 217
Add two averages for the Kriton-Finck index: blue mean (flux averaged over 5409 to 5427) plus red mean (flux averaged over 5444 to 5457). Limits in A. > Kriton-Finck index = 405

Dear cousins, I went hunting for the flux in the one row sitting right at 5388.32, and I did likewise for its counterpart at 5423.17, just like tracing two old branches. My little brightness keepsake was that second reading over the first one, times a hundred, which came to 65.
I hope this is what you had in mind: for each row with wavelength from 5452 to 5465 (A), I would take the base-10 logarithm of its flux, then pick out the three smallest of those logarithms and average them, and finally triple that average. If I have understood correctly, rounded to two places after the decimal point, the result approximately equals 6.95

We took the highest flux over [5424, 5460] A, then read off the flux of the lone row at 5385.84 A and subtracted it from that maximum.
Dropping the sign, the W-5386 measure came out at 20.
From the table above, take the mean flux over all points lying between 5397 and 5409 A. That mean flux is 204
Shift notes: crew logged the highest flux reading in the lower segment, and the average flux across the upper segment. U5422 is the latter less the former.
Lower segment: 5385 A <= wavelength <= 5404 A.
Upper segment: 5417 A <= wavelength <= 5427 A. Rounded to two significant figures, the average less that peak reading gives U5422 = -40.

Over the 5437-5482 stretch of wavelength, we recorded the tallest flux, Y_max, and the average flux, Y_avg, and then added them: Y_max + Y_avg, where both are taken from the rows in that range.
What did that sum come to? 536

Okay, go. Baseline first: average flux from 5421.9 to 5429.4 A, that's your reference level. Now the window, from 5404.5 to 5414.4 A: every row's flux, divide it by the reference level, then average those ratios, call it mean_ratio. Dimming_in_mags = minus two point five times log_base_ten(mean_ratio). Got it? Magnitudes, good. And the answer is -0.067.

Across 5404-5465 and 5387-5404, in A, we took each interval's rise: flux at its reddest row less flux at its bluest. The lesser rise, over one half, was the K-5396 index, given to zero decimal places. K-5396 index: -52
